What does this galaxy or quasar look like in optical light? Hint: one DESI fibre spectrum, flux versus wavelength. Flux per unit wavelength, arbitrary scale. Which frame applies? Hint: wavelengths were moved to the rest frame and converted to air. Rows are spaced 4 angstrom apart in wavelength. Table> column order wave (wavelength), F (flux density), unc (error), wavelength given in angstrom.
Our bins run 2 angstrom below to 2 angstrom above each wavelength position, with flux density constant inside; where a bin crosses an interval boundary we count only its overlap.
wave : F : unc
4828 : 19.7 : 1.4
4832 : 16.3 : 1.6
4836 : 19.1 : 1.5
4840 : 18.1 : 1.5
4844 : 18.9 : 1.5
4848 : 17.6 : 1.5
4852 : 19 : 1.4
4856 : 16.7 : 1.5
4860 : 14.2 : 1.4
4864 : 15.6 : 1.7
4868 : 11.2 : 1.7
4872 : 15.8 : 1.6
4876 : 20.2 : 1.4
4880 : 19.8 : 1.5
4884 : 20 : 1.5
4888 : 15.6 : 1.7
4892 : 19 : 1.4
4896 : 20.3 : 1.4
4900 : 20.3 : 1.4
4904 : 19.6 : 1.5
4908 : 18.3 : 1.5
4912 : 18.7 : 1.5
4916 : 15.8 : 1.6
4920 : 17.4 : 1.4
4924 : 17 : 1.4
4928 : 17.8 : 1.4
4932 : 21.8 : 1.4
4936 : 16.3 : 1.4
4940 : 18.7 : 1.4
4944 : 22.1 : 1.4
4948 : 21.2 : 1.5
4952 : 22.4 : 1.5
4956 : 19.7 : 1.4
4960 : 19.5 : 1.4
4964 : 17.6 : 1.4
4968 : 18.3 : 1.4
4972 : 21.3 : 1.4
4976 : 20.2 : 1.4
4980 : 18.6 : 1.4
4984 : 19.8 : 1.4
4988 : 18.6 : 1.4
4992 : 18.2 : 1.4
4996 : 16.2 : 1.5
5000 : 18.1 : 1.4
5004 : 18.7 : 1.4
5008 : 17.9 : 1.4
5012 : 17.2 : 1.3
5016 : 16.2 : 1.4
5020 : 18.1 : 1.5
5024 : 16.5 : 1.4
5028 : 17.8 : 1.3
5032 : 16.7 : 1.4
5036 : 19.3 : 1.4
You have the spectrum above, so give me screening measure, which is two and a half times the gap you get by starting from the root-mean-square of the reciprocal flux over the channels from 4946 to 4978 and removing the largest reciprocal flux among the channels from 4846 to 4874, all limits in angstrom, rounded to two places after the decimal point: -0.10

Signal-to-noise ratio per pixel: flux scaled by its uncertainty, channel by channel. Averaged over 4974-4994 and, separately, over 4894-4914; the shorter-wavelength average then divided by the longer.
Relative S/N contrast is 0.98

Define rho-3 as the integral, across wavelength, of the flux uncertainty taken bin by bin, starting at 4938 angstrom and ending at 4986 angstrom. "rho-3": 68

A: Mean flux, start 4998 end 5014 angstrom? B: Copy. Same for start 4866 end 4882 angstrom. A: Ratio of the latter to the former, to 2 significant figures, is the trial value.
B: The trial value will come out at 0.93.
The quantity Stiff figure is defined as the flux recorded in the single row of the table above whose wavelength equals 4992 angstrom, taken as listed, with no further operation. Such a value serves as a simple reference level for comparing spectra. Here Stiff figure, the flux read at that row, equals 18.2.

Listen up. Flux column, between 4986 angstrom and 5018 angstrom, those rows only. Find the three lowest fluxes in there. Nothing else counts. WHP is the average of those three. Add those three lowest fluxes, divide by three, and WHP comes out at 16.5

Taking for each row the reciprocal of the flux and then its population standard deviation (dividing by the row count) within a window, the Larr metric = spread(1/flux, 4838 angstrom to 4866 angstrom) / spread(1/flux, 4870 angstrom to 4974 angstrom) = 1.08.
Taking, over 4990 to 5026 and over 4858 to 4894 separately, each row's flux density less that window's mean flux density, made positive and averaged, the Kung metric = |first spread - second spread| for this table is 1.8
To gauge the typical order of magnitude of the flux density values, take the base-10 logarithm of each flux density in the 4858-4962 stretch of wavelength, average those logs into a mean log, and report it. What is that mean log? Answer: 1.26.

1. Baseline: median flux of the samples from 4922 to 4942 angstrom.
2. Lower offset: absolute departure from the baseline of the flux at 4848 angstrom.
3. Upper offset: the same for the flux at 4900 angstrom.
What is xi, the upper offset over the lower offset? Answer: 12.5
